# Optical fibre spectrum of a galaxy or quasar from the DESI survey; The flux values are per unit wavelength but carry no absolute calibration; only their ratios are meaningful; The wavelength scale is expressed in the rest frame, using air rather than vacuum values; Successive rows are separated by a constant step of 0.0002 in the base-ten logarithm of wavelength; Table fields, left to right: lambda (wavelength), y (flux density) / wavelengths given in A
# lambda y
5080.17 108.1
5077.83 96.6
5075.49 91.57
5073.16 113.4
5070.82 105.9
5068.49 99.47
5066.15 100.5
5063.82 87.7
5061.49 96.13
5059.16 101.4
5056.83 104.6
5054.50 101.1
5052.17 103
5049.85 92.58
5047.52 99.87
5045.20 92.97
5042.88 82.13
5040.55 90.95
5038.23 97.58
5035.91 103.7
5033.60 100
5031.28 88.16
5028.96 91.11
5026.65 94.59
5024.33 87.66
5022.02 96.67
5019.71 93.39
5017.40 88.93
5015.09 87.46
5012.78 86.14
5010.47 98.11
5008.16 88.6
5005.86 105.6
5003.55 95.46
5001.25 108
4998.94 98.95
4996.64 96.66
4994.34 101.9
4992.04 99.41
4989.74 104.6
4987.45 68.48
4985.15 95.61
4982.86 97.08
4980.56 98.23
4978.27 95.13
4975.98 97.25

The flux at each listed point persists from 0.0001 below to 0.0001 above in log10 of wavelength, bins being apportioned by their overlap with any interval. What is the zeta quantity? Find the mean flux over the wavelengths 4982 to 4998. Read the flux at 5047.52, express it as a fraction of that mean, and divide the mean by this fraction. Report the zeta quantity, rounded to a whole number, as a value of 90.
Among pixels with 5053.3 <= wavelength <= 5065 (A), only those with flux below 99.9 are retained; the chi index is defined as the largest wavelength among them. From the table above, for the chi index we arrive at 5063.82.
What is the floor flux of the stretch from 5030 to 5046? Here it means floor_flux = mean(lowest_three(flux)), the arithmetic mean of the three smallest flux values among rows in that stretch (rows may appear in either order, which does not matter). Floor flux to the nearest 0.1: 87.1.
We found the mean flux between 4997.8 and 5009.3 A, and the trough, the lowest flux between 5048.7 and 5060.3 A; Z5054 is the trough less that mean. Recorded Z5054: -6.7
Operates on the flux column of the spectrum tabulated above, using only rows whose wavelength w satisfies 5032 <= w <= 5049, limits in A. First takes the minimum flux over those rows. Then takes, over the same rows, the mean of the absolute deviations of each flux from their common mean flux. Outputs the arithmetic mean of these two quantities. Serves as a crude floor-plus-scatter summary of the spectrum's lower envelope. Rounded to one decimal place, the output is 43.9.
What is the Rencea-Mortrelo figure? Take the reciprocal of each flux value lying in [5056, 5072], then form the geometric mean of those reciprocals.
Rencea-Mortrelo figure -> 0.0101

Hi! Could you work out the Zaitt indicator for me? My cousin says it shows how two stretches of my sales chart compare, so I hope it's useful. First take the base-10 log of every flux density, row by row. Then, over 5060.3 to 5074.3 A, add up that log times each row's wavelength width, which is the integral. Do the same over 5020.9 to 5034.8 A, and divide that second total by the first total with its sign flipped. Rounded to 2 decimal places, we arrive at -0.98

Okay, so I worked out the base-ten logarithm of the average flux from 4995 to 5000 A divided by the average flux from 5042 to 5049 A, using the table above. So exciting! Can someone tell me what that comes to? 0.028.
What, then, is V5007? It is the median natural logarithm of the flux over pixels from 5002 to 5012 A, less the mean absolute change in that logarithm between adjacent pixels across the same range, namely 4.45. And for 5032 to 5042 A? 4.54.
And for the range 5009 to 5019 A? 4.43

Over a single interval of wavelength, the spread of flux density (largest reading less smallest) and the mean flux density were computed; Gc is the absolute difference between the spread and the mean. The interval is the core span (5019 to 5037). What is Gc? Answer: 78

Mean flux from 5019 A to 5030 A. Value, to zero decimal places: 93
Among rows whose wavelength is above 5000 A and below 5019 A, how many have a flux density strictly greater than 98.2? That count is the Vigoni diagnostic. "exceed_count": 2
